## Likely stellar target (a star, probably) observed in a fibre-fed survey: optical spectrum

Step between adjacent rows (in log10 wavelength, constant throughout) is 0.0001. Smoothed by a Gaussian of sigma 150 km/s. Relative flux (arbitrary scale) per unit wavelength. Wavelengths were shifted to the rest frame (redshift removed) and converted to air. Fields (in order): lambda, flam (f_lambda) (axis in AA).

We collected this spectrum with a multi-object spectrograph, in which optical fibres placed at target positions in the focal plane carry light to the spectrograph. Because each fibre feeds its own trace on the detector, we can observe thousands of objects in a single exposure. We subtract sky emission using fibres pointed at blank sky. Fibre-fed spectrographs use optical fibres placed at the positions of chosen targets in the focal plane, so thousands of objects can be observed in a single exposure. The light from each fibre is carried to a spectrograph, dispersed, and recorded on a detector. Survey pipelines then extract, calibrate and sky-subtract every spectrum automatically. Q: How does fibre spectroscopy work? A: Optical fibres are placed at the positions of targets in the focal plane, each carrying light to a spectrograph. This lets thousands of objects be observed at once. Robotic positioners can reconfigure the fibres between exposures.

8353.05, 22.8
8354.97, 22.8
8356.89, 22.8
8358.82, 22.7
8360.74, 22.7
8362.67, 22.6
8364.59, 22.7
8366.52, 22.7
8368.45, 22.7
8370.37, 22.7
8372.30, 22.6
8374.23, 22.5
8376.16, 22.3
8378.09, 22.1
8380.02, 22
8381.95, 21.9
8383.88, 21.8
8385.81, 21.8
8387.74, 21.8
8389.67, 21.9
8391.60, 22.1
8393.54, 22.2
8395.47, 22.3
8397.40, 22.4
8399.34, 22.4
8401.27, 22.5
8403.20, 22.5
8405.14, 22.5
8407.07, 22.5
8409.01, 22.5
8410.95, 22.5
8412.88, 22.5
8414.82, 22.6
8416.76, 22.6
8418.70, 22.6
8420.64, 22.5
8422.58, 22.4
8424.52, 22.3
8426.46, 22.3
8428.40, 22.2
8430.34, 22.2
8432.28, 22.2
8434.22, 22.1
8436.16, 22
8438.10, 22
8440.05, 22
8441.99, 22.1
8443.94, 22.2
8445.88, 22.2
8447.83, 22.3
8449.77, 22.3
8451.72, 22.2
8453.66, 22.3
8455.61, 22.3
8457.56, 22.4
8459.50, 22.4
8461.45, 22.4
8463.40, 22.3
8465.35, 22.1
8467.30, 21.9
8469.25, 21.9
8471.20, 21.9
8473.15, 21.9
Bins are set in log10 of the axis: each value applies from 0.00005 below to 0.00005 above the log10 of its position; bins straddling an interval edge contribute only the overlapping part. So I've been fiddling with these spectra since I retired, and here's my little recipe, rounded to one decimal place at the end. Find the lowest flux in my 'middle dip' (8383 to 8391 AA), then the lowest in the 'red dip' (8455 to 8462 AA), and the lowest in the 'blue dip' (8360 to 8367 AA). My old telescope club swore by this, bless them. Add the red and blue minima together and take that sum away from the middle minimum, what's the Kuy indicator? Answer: -23.1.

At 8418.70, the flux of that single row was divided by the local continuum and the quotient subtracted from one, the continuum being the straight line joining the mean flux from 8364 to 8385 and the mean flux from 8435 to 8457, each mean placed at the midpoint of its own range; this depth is -0.016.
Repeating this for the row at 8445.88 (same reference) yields -0.001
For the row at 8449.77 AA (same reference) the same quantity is -0.006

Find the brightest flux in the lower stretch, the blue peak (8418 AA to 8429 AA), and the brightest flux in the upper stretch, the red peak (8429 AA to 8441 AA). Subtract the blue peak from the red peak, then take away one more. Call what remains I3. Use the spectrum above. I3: -1.40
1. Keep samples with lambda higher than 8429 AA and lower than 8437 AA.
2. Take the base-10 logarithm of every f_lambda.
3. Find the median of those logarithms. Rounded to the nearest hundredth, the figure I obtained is 1.35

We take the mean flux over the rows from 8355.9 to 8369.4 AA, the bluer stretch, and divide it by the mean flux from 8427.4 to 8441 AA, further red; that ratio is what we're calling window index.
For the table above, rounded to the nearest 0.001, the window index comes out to 1.027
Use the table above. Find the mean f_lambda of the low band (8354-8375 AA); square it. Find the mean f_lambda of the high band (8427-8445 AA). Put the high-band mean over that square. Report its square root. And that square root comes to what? 0.2073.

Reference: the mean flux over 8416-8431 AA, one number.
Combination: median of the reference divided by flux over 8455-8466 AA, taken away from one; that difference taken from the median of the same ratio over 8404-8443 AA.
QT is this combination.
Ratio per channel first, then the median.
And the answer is 1.00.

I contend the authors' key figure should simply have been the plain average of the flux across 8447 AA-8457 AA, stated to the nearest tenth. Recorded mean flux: 22.3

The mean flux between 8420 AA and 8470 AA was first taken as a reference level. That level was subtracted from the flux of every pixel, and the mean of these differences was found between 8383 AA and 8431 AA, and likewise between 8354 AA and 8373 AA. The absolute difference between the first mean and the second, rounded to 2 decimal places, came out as 0.38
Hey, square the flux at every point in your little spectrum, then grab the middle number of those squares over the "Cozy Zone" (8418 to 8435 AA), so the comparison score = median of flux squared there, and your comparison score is 497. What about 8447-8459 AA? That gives 497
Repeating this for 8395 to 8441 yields 502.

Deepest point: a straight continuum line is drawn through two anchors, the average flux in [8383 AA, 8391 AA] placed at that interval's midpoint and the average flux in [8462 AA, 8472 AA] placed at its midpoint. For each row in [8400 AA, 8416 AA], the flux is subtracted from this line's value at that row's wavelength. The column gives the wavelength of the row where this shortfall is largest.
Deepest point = 8412.88 AA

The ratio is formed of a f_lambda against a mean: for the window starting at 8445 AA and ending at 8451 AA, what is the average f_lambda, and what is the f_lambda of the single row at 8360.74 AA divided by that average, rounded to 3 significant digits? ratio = 1.02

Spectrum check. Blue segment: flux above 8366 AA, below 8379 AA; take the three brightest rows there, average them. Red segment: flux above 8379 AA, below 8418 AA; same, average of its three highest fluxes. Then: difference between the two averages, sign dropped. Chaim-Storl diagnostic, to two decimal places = 0.13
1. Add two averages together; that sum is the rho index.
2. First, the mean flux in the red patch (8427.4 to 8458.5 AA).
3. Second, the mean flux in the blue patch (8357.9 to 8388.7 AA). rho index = 44.5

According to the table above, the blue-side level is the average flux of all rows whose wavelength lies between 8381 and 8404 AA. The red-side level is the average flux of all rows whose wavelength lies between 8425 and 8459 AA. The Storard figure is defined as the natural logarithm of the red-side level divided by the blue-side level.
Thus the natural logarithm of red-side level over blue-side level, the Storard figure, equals 0.003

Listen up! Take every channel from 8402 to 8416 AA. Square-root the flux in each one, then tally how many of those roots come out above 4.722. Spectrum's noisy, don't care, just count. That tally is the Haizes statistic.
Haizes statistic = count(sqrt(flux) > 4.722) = 7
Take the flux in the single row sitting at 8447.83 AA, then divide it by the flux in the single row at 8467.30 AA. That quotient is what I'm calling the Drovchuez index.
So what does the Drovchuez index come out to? 1.02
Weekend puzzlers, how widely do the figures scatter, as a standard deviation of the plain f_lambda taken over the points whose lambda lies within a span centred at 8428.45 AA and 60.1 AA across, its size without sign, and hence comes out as 0.18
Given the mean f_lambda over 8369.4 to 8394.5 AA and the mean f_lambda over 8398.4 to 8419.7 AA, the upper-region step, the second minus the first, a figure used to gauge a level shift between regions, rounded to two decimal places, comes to 0.39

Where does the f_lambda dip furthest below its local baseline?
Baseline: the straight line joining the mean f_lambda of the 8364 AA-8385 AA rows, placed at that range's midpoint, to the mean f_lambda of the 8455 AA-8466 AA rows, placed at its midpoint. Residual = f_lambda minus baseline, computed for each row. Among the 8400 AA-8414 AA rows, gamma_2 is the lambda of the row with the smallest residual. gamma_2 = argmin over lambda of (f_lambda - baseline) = 8401.27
